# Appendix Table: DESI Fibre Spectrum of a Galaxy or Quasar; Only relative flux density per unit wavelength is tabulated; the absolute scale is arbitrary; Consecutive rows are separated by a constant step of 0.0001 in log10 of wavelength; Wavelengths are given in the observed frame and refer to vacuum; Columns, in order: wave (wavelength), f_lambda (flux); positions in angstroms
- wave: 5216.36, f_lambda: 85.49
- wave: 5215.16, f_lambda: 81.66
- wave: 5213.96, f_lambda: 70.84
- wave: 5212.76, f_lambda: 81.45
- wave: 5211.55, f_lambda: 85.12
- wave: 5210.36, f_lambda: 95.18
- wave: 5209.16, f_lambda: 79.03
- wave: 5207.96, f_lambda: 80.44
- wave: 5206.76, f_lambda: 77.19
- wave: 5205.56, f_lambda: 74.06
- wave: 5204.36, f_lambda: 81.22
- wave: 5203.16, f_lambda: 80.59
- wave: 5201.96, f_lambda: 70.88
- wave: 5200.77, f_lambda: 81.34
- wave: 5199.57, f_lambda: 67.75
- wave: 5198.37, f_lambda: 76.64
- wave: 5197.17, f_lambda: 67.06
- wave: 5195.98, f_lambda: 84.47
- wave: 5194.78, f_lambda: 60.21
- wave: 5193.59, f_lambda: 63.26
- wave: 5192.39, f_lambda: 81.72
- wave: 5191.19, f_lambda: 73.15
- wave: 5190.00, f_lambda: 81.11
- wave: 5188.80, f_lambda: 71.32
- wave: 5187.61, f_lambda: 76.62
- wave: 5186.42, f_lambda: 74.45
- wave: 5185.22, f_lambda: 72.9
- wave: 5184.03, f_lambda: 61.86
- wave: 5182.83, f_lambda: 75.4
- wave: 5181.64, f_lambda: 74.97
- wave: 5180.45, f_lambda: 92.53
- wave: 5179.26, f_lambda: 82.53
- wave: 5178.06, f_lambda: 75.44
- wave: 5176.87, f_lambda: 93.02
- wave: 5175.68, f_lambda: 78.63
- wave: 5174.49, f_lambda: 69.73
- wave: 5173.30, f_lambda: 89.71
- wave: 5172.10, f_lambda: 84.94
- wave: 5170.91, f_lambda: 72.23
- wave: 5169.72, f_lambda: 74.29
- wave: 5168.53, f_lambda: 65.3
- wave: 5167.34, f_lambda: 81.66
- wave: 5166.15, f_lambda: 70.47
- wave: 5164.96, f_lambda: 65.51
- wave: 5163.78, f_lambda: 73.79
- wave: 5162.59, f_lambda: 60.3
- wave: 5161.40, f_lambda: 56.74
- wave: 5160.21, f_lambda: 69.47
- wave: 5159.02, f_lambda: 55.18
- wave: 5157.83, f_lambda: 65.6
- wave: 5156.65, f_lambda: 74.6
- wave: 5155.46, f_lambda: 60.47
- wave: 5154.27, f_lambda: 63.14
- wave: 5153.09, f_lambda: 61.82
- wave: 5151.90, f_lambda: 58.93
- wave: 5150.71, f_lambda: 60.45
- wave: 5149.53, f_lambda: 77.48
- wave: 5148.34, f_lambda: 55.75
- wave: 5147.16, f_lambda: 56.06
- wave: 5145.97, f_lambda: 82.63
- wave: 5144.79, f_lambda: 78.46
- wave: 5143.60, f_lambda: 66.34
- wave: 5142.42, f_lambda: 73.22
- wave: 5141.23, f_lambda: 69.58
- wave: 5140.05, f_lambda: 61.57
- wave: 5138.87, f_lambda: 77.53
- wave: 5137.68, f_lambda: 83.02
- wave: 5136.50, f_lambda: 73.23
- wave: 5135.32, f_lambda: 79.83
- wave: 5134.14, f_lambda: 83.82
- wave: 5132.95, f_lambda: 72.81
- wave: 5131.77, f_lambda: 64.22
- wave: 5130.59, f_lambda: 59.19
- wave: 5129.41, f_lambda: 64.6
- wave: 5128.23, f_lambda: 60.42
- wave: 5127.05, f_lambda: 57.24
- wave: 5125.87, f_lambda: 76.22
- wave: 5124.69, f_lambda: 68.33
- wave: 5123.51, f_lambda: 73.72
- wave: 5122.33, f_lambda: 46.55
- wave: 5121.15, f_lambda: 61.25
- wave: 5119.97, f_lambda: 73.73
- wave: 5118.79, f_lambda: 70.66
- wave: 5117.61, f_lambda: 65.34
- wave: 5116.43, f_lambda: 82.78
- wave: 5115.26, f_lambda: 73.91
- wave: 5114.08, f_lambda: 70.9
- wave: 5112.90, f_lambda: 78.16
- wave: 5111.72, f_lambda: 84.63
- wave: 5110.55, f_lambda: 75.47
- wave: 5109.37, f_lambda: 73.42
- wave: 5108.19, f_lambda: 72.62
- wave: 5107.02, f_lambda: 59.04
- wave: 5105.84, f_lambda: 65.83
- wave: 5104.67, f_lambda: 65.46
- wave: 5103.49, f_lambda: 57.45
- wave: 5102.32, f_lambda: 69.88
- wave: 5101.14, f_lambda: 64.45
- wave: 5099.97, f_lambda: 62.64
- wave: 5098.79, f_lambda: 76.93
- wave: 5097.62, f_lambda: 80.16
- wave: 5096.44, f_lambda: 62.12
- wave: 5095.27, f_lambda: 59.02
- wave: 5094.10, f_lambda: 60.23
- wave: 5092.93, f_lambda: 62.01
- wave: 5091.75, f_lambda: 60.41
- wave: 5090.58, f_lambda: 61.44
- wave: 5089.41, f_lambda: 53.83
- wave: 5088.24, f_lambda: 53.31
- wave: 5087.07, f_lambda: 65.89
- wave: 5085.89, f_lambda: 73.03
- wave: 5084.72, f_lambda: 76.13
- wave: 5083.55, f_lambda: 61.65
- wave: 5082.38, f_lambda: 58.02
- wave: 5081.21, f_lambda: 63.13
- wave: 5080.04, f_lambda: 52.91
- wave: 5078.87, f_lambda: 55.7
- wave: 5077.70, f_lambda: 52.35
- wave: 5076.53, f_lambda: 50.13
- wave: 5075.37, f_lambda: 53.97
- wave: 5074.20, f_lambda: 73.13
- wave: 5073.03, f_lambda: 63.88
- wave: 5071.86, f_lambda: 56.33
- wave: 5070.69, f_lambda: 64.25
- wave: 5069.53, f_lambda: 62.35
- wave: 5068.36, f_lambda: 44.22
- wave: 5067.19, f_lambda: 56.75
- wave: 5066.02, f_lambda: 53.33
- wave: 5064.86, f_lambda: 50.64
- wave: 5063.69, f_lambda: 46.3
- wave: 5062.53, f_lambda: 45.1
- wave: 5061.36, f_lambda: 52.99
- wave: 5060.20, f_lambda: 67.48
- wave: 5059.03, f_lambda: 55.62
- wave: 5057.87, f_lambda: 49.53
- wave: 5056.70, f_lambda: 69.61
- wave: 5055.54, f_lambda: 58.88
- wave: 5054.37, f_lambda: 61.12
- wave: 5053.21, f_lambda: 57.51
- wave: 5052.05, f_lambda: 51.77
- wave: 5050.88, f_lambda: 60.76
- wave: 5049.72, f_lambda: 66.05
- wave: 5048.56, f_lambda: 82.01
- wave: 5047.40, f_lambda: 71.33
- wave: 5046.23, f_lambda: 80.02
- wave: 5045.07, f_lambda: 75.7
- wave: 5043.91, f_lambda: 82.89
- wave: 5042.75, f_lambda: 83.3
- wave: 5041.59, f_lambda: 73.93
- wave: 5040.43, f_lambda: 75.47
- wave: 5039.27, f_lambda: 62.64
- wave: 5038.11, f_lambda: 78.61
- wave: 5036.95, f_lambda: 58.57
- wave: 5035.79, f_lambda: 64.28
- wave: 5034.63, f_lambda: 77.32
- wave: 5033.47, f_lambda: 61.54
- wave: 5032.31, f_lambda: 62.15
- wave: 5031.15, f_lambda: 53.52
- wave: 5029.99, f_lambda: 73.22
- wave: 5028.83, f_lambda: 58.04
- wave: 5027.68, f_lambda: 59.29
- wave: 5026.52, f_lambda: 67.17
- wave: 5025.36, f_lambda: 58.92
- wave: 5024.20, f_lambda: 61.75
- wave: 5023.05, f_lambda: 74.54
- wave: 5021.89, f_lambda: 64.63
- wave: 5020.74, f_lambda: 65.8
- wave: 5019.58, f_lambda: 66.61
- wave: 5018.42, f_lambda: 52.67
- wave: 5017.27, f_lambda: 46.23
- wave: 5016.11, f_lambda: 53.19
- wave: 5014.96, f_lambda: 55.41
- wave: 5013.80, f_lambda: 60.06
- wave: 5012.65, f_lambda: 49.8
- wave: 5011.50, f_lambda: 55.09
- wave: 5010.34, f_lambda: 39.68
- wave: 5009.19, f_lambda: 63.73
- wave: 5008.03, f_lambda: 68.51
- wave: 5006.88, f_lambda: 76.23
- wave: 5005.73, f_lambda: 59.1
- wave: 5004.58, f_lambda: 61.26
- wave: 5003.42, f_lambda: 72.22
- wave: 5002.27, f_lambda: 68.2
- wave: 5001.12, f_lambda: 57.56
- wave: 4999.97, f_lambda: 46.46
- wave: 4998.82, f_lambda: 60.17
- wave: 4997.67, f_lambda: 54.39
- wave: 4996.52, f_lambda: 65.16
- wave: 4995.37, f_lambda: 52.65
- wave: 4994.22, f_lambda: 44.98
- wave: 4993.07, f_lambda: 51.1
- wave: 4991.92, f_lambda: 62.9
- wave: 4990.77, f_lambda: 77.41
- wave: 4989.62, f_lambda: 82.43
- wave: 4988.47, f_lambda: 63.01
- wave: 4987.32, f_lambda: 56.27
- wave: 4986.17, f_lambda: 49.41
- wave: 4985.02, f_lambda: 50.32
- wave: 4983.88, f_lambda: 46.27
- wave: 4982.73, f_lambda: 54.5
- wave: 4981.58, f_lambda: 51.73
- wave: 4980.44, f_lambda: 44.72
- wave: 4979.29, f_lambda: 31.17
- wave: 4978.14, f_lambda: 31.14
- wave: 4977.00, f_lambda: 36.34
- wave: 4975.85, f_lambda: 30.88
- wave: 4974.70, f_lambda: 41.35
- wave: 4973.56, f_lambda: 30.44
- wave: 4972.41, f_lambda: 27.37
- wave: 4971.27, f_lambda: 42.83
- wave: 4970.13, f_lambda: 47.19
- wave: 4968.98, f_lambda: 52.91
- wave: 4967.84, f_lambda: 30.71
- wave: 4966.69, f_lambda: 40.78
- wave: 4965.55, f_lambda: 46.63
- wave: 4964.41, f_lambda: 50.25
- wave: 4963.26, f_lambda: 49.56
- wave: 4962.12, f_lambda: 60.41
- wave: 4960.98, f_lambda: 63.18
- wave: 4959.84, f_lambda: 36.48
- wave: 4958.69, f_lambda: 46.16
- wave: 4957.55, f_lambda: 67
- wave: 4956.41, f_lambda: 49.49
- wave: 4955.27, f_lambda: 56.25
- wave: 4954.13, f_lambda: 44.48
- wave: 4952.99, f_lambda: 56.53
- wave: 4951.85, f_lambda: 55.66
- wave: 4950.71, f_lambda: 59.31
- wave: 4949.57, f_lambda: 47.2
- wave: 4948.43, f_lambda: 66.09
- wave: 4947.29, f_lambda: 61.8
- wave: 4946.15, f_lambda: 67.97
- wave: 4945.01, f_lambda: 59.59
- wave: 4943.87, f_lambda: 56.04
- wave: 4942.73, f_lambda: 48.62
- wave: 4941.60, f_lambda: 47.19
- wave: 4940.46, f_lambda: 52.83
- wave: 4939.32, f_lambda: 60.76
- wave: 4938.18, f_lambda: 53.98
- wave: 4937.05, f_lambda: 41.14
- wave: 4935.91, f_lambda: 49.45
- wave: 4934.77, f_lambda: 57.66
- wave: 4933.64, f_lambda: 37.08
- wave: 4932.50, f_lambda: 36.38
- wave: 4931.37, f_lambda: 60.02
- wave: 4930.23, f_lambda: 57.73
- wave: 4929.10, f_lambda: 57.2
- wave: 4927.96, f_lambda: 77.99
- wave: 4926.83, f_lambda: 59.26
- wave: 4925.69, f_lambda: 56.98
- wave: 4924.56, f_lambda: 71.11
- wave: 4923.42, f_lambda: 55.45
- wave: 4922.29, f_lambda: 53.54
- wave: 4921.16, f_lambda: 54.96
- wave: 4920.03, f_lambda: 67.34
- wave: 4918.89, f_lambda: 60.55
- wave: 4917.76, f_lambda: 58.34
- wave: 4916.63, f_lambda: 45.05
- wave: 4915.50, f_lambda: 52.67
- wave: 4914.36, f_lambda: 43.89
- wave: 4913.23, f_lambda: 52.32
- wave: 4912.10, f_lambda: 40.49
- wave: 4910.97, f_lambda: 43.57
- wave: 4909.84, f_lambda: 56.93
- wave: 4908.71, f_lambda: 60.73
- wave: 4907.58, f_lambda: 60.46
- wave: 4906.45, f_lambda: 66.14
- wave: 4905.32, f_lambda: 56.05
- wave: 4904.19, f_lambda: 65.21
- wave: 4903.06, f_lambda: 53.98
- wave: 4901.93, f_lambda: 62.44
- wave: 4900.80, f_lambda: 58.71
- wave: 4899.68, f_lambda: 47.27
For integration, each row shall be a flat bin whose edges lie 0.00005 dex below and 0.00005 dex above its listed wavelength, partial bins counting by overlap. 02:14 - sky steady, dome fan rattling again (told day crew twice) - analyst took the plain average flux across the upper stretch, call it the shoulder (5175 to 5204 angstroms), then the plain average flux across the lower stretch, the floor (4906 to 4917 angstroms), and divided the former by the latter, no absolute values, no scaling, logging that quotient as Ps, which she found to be 1.45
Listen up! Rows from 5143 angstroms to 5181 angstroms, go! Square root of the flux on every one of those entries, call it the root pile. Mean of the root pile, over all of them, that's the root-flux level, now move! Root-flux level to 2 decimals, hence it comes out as 8.40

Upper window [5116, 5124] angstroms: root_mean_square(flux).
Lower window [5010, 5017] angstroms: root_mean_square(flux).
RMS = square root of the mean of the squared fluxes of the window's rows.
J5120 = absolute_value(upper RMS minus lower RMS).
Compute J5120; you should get 16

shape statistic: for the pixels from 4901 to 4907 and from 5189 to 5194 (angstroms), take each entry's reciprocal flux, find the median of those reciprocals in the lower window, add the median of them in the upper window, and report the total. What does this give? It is 0.0290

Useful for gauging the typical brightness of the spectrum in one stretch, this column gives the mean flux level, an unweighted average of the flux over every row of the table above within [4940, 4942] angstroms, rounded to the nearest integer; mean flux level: 50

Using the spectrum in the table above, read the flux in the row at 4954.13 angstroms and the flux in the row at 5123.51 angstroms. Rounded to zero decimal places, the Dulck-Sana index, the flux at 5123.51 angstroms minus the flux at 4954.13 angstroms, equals 29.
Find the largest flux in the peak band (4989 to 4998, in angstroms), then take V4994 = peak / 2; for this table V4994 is 41.2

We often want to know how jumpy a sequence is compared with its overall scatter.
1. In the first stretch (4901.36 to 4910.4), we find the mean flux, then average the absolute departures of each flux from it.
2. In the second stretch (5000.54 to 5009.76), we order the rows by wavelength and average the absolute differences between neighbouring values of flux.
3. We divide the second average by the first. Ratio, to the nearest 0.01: 2.38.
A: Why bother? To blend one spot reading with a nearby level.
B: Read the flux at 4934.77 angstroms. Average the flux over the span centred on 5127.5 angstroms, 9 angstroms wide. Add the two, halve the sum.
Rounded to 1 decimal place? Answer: 61.6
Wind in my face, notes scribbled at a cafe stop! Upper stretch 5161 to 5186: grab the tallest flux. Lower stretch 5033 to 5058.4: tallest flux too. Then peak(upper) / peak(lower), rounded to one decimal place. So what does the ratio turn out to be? 1.1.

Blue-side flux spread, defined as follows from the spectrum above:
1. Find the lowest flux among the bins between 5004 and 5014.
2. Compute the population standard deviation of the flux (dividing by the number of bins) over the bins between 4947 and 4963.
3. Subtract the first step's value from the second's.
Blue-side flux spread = -31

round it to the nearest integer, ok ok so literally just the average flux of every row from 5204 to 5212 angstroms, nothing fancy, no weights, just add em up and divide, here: 82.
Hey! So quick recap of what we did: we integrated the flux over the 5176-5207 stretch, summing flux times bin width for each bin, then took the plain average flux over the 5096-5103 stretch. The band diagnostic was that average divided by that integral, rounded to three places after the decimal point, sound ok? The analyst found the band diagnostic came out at 0.029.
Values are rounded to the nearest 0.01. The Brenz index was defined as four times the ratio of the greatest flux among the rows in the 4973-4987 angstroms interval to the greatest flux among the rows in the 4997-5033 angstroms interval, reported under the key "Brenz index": 2.86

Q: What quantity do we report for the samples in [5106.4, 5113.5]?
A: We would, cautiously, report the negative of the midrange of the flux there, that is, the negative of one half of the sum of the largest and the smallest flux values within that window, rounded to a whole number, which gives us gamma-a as -72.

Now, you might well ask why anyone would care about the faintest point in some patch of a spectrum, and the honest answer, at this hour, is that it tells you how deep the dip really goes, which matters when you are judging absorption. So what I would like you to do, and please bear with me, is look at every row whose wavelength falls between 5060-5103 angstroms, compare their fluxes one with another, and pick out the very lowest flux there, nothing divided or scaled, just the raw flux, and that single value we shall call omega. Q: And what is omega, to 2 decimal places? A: 44.22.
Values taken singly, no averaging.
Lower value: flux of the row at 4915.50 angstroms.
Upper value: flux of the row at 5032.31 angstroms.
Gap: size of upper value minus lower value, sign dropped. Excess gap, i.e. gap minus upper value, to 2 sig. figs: -53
